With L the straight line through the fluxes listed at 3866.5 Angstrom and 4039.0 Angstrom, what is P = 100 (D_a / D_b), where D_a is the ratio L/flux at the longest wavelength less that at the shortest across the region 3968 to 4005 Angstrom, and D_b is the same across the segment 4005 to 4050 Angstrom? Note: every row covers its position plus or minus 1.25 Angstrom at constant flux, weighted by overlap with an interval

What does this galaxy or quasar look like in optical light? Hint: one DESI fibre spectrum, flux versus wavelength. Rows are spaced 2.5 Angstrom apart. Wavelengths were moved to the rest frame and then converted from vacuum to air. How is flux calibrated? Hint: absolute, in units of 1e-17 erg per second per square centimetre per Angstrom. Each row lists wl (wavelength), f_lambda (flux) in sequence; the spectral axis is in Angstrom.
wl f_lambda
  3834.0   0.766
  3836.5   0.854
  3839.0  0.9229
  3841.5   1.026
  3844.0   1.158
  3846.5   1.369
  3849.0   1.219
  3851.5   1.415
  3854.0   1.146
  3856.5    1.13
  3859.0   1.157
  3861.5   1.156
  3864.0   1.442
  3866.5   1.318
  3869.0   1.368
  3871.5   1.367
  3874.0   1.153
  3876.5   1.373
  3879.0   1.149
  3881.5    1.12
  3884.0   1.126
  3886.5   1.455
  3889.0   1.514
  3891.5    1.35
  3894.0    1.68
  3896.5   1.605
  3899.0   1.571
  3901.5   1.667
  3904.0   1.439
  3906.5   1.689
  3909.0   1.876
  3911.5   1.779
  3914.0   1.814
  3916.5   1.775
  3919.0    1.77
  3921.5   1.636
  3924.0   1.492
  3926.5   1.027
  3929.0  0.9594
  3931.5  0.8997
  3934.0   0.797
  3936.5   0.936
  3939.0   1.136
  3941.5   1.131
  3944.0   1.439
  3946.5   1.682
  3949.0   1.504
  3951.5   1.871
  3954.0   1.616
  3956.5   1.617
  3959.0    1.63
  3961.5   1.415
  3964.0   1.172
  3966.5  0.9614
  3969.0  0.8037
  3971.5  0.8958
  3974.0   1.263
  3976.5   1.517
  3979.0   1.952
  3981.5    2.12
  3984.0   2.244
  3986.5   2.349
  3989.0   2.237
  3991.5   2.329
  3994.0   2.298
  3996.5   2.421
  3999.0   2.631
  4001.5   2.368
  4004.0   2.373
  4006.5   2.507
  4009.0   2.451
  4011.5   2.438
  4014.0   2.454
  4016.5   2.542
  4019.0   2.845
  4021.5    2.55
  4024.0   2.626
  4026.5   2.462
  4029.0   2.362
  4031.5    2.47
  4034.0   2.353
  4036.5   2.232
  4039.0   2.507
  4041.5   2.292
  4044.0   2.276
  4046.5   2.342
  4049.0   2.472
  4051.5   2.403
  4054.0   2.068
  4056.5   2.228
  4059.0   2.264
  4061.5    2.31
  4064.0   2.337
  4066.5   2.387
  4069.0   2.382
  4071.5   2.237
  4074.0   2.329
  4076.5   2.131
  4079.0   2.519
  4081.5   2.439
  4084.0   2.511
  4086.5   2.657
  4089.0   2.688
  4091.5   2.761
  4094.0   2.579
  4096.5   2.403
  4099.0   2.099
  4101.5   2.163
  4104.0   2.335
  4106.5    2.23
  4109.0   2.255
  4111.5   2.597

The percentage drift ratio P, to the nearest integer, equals -1190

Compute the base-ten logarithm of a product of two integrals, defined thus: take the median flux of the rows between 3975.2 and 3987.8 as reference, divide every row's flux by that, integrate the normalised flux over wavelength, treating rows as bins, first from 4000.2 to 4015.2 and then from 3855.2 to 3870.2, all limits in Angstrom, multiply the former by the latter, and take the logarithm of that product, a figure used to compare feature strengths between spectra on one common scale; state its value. 2.2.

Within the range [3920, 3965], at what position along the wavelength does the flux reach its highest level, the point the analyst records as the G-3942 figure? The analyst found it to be 3951.5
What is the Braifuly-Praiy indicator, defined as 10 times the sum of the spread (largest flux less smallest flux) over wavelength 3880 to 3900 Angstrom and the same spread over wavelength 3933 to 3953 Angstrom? 16.3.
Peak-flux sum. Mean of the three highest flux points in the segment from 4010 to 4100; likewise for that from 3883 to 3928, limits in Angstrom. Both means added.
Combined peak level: 4.59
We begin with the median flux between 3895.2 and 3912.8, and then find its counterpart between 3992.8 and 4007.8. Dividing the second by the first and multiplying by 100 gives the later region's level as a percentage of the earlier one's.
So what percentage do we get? 144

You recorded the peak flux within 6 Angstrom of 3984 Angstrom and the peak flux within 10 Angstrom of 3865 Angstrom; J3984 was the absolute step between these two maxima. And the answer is 0.91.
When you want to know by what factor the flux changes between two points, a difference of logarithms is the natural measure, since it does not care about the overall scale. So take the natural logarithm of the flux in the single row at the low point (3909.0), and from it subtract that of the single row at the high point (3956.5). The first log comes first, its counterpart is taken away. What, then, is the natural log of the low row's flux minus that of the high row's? 0.1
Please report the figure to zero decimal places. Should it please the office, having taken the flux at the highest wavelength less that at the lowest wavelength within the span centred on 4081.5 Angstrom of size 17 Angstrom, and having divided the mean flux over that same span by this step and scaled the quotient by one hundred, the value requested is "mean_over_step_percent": 687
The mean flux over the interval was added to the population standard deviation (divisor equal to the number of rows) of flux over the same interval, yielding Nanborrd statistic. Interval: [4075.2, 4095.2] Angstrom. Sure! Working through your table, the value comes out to 2.7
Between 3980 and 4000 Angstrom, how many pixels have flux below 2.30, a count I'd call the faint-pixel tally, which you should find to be 4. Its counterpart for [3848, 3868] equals 8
